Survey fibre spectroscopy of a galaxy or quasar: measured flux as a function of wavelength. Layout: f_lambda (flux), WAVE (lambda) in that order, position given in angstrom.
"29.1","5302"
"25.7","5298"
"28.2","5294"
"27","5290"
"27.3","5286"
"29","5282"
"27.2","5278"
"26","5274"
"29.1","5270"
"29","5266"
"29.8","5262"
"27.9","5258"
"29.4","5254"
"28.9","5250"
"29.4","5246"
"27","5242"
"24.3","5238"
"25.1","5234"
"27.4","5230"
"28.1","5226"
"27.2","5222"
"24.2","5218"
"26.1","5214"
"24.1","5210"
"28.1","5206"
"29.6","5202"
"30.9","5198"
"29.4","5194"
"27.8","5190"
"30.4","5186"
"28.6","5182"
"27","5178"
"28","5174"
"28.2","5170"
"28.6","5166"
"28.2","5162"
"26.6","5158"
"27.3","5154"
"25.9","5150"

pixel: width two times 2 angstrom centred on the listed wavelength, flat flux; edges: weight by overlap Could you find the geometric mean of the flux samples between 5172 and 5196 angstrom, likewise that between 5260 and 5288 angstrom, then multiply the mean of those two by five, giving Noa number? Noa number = 142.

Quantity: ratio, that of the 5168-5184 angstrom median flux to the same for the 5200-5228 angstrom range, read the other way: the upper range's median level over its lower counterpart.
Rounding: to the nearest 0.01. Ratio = 0.97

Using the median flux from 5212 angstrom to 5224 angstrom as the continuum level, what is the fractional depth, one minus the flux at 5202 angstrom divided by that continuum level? -0.13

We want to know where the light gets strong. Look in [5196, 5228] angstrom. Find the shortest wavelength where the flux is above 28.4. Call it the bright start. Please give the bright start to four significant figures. 5198 angstrom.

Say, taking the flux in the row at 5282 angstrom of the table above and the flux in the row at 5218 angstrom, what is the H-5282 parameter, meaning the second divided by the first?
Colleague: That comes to 0.83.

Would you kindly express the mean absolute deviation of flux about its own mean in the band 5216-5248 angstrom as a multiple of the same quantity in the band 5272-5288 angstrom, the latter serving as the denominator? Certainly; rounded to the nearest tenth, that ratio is 1.9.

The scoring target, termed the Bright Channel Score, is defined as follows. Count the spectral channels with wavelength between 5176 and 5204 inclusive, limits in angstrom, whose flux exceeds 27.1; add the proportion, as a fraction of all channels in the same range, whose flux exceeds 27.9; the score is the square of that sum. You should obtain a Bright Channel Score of 45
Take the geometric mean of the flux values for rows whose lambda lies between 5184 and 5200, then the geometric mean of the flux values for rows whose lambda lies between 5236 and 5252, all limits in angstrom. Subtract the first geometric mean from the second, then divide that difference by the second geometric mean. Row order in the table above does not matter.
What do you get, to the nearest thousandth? -0.083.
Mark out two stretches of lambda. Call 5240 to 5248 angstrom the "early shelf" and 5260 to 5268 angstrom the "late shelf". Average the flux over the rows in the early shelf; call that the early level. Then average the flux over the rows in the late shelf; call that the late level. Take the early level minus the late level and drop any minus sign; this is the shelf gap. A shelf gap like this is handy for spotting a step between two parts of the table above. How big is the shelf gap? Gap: 1.2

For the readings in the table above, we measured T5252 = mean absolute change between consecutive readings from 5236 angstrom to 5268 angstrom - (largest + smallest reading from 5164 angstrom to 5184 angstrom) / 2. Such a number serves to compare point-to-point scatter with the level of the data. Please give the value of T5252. -26.3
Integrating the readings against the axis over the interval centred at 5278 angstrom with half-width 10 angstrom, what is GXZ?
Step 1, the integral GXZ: 554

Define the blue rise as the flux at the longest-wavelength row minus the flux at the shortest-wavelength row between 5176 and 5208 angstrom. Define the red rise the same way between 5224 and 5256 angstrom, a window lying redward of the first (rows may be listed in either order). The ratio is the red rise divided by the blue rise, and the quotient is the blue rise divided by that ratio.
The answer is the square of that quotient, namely 0.9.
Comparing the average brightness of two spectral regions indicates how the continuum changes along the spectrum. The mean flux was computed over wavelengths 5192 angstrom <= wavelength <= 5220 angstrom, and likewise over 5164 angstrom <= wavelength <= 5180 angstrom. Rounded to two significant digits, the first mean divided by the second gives 0.98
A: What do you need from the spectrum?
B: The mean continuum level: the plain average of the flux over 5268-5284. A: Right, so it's 27.8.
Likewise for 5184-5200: 29.6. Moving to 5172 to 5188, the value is 28.5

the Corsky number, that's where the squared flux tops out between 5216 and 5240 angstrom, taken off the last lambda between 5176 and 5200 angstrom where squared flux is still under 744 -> -48 angstrom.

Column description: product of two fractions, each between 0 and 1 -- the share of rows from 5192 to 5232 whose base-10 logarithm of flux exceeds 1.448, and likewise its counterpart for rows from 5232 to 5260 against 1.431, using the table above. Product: 0.36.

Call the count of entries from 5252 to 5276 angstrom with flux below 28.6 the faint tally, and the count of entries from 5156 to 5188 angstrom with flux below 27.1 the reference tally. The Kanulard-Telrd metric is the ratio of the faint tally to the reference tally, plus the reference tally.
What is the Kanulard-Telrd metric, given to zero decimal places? 3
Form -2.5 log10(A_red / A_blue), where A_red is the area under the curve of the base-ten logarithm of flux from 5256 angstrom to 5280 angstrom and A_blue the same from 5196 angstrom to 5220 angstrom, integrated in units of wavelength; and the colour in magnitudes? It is -0.013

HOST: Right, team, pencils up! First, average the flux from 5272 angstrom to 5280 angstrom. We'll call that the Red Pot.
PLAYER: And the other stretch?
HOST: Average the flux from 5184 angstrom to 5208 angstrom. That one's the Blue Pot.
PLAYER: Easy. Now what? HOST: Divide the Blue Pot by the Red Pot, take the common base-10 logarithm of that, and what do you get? 0.04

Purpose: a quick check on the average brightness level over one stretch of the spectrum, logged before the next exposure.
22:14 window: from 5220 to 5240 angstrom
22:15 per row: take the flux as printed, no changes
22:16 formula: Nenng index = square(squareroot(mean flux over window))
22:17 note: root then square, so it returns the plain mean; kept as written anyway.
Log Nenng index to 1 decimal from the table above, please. 26.4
